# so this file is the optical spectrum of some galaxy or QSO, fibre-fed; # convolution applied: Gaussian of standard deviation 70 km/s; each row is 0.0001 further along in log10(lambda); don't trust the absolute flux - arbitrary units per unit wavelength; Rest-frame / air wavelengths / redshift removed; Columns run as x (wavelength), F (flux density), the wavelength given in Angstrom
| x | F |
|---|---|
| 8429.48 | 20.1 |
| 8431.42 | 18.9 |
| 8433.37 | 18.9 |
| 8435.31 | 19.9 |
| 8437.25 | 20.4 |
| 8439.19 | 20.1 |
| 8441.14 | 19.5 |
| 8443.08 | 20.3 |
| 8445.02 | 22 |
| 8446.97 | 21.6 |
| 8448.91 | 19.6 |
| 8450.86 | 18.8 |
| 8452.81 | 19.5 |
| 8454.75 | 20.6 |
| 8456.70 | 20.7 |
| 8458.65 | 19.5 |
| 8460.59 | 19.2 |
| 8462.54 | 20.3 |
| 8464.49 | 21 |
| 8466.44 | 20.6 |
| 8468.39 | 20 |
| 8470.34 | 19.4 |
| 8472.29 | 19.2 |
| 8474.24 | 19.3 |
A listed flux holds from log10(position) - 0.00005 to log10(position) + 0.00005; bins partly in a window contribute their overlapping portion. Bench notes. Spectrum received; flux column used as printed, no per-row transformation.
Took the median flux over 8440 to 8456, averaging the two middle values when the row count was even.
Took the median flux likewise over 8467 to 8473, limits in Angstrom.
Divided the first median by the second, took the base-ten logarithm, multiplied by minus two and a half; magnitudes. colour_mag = -0.03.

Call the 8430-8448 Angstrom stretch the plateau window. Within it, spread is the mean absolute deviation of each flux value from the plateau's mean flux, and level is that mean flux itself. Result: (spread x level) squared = 259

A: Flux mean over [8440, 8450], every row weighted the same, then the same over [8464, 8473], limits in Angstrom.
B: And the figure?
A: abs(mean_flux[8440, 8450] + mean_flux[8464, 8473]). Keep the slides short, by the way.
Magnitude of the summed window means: 40.6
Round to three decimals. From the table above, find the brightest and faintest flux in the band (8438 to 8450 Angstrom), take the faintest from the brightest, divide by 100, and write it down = 0.025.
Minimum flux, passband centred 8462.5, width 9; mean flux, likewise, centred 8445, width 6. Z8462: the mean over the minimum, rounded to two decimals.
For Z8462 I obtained 1.11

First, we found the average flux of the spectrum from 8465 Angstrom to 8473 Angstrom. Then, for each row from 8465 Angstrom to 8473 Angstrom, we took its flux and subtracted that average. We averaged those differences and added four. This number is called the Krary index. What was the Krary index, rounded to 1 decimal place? 4.0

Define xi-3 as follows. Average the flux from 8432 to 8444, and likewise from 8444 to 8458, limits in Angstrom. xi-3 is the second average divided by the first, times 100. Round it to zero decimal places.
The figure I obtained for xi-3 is 103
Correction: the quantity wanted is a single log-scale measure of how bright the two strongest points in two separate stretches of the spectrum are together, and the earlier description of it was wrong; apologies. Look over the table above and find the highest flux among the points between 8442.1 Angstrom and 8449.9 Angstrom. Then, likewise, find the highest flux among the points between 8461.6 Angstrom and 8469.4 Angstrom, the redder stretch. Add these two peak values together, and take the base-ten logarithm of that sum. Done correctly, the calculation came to 1.63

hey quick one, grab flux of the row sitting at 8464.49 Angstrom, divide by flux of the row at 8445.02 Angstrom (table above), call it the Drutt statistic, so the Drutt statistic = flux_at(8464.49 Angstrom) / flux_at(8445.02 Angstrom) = 0.955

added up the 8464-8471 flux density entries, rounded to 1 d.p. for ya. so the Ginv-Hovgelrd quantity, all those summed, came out 81.0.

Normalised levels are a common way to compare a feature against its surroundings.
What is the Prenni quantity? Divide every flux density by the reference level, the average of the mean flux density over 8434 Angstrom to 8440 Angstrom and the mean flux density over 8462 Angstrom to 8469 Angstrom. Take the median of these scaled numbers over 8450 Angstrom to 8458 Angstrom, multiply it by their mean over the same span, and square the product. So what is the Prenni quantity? 0.94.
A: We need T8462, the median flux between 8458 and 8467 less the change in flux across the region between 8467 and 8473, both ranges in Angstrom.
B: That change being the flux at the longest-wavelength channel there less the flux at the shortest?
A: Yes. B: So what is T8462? 21.1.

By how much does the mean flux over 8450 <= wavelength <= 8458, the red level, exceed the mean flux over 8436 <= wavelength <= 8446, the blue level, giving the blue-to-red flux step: -0.56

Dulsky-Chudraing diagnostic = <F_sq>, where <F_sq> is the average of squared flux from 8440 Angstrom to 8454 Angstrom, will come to 409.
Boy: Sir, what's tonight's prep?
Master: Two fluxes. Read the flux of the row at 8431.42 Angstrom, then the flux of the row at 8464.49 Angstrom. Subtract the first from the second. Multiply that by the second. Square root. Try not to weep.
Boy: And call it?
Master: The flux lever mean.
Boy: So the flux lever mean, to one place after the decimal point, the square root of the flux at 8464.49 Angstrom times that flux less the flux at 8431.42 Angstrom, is 6.6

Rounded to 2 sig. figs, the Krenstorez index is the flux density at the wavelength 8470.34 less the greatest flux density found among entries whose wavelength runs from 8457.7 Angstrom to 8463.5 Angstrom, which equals -0.90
